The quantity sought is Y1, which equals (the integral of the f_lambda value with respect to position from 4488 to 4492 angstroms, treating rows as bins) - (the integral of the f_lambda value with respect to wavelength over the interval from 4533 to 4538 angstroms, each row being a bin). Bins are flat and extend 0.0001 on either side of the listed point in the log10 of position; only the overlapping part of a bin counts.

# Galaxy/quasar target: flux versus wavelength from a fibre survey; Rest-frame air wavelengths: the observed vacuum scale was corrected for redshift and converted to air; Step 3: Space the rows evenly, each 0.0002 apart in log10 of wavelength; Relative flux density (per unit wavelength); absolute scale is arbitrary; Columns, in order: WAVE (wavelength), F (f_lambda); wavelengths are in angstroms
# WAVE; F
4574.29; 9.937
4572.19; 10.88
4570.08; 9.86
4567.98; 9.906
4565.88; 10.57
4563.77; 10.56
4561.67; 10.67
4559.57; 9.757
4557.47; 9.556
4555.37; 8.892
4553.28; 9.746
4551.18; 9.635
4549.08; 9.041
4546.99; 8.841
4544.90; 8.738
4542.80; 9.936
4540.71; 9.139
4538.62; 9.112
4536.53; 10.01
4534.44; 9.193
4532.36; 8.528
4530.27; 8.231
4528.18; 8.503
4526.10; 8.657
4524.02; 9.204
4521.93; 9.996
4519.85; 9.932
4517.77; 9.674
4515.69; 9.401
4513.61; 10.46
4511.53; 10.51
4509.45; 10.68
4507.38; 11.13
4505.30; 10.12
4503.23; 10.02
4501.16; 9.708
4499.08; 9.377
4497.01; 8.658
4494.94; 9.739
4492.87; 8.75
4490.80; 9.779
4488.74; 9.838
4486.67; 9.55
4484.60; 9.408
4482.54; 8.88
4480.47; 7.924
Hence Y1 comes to -8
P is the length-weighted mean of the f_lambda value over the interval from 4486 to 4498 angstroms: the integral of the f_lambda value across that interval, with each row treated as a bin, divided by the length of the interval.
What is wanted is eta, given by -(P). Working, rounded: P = 9.4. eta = -9.4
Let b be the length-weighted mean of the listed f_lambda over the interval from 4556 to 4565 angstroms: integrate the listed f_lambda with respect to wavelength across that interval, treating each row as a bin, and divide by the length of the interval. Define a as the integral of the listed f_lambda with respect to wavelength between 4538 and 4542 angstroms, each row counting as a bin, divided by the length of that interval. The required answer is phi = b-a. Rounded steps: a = 9.2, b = 10.1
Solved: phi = 0.89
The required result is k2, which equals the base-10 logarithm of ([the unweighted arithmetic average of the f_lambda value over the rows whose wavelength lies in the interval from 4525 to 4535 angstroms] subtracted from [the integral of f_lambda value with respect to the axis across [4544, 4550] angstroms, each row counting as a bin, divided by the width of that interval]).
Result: -0.6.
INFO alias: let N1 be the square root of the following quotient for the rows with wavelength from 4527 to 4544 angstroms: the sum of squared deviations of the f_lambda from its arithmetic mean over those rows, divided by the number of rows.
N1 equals 0.61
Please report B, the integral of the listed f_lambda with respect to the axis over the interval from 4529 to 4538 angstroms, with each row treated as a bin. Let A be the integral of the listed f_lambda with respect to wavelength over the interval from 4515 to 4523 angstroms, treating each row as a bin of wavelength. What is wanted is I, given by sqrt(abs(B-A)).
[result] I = 1.7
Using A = 78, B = 81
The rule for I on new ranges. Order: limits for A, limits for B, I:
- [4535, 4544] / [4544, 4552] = 3.6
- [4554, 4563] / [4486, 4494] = 3.5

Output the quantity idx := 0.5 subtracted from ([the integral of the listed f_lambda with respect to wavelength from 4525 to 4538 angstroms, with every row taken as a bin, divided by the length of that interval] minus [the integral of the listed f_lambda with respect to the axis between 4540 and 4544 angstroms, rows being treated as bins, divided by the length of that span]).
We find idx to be -1.2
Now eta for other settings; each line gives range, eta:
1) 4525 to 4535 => -8.6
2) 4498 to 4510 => -10.1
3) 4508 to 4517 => -10.3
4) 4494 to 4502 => -9.4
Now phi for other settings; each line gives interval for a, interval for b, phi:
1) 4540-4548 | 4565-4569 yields 1.07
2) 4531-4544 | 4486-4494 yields 0.20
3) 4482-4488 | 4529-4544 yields -0.19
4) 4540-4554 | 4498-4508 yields 0.73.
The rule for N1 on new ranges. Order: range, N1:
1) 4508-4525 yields 0.50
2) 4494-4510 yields 0.71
